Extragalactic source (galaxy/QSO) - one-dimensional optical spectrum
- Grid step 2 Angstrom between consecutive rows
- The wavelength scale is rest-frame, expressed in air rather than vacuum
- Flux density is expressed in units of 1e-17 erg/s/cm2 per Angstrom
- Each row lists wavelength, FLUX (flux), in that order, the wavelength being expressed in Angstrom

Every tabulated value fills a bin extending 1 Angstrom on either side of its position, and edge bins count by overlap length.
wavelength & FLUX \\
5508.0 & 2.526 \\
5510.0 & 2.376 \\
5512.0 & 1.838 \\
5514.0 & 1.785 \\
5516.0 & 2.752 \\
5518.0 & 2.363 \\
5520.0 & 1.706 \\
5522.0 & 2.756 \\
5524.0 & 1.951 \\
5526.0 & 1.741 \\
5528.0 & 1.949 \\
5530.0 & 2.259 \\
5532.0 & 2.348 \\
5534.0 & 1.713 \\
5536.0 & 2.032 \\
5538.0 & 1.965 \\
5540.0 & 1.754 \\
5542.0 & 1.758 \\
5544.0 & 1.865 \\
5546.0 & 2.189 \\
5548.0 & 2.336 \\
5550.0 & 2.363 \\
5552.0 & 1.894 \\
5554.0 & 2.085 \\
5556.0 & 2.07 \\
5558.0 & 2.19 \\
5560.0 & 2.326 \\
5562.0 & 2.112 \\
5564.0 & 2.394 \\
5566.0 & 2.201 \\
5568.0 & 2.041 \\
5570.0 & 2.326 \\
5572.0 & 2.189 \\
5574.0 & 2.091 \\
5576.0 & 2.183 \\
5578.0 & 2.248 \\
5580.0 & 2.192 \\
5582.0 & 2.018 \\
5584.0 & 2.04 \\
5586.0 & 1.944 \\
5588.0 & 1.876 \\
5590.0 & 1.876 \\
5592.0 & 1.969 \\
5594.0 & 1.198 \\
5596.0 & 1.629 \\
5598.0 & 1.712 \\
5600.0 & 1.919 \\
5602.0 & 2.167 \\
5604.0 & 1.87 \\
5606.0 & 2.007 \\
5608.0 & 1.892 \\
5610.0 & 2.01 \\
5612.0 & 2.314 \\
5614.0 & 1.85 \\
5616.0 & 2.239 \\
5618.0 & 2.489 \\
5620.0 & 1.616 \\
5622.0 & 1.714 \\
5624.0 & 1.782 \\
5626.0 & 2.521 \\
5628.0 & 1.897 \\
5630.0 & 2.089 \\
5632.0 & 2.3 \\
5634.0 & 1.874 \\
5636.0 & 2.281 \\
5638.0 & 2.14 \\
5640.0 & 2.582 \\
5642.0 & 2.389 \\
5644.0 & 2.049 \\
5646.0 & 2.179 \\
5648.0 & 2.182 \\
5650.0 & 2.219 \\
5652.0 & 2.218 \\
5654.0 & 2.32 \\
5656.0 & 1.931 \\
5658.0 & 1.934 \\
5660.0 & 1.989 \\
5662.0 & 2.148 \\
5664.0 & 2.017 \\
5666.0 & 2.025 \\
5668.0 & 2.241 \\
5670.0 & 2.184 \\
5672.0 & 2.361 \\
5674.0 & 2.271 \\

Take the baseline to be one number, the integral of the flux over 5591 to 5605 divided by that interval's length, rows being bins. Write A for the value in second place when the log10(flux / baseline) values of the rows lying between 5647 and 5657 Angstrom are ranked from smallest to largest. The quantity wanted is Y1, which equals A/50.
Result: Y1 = 0.0018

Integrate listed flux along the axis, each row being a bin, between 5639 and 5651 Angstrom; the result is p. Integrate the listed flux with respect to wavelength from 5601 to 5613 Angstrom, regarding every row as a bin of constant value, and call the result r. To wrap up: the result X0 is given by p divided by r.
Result 1.11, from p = 27.2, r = 24.5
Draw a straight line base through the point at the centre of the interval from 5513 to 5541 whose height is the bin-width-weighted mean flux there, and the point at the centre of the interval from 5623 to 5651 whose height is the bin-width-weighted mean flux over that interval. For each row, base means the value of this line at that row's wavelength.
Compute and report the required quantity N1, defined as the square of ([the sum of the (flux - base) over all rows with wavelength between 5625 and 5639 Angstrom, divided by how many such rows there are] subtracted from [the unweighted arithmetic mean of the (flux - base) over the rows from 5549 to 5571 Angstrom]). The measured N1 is 0.008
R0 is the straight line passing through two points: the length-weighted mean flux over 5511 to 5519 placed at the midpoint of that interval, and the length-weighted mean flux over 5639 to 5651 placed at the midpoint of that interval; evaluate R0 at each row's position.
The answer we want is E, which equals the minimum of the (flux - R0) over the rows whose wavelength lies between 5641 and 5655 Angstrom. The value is -0.22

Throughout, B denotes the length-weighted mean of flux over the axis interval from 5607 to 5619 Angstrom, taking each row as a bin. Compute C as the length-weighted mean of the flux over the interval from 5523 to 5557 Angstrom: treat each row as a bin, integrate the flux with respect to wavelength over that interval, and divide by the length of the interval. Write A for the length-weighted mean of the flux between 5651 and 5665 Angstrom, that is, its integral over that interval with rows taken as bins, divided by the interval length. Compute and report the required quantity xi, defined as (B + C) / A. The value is 1.99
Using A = 2.08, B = 2.13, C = 2.02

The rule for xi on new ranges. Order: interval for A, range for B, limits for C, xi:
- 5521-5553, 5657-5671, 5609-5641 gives 2.04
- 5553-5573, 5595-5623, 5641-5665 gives 1.86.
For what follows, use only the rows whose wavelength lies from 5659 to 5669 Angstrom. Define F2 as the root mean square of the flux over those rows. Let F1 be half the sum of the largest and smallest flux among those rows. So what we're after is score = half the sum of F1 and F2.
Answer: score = 2.10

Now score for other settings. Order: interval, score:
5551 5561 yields 2.11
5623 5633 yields 2.14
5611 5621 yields 2.09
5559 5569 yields 2.22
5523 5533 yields 2.05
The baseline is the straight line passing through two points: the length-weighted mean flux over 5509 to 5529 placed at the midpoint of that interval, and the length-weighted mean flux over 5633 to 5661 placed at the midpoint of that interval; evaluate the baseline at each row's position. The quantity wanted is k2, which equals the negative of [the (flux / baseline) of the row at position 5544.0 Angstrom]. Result -0.88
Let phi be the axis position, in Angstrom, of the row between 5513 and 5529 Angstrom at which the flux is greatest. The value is 5522.0 Angstrom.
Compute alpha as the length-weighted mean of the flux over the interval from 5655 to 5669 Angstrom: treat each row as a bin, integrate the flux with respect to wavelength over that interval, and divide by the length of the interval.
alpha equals 2.04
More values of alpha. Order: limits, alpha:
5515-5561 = 2.10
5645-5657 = 2.17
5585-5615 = 1.88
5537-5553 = 2.02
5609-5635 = 2.05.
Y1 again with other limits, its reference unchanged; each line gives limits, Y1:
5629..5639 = 0.0014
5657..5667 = 0.0010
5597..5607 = 0.0004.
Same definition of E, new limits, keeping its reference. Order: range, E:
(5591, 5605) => -1.04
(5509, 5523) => -0.48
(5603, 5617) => -0.40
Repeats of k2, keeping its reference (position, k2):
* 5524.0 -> -0.92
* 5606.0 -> -0.93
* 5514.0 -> -0.84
